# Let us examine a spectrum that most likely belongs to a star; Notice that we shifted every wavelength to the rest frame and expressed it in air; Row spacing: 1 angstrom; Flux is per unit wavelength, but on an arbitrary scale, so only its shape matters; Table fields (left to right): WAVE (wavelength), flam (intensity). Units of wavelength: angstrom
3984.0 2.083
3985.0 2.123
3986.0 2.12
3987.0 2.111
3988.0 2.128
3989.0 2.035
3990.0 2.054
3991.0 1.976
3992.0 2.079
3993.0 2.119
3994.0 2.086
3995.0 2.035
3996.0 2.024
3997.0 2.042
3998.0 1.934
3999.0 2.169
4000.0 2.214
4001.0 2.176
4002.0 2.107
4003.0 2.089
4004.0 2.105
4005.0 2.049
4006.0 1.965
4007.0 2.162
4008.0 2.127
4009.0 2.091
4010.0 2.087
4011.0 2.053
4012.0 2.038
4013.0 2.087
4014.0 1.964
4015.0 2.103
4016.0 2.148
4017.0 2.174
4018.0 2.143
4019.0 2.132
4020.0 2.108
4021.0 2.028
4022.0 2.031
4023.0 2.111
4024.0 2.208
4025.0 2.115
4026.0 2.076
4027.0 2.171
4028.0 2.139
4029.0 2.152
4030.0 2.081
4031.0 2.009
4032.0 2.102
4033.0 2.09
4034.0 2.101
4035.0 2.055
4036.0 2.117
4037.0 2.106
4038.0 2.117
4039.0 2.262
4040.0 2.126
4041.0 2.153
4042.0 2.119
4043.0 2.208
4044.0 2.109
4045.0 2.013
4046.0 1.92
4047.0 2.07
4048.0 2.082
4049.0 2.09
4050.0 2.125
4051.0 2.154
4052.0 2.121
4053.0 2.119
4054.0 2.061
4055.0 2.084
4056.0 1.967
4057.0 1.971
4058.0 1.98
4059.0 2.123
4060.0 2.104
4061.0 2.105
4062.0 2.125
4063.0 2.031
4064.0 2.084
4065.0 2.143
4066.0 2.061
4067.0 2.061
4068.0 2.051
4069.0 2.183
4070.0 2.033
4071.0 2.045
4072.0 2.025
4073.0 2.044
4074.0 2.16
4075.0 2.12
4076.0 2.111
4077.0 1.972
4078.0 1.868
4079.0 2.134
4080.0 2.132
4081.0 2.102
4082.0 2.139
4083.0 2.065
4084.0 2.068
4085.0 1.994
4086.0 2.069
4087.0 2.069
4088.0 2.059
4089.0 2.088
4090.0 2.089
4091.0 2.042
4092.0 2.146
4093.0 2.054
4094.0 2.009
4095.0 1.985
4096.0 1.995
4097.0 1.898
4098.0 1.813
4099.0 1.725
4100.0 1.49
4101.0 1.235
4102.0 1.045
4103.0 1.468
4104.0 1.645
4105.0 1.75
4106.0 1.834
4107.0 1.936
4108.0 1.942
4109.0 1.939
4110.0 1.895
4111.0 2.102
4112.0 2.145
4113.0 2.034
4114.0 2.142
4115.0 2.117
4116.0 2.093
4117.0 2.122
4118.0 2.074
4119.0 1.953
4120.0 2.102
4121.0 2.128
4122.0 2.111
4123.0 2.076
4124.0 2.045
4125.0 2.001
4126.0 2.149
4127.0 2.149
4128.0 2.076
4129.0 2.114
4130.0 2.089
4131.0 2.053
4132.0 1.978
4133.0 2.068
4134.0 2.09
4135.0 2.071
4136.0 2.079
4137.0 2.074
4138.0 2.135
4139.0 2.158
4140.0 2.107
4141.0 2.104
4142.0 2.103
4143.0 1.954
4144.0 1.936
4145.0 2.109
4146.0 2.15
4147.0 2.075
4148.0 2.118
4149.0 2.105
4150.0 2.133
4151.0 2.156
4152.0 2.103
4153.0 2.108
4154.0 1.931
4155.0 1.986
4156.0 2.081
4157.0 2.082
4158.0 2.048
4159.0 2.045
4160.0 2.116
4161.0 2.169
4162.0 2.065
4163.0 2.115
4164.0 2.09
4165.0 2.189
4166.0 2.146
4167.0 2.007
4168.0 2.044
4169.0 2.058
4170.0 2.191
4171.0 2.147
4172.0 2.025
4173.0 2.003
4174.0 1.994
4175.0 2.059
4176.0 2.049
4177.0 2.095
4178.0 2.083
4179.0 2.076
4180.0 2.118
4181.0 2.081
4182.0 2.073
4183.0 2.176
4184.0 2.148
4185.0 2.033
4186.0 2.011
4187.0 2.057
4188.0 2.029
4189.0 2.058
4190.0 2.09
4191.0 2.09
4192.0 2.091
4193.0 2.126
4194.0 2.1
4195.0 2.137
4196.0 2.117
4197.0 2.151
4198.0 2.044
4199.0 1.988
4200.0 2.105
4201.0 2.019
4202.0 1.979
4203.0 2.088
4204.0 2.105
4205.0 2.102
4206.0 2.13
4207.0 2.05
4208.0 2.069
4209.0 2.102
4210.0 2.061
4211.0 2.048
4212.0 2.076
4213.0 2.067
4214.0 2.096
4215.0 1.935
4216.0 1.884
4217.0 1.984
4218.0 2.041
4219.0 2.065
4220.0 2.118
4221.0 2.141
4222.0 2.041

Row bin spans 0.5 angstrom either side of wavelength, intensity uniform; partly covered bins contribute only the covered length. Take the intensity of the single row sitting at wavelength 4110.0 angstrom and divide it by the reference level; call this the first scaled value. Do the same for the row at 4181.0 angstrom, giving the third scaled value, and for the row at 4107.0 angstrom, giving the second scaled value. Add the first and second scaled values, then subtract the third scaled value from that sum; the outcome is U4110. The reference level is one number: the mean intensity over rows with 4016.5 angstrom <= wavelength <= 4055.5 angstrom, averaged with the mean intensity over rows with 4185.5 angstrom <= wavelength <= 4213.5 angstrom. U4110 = 0.84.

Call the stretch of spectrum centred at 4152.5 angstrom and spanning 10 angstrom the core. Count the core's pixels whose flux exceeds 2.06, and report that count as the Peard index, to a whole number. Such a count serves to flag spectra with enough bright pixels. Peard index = 8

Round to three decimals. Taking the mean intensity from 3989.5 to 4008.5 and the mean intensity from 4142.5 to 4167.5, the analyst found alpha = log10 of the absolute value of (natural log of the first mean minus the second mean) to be 0.130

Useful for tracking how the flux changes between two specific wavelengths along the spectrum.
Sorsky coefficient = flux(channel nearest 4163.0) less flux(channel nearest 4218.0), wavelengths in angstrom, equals 0.074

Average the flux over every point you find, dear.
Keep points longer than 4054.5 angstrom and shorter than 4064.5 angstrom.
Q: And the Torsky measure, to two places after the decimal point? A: 2.06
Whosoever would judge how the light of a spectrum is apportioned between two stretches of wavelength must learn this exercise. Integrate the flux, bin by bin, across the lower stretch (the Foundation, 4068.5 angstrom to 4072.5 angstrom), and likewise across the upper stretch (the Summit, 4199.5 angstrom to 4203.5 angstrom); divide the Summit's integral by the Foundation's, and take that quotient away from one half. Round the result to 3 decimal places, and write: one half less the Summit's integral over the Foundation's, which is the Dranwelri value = -0.489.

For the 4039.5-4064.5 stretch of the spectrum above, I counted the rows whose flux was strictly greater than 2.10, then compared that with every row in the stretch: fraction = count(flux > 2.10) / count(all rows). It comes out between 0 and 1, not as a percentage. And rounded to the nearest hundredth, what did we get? 0.52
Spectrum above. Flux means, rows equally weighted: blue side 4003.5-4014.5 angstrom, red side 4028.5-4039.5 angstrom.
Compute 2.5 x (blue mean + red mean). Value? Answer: 10.4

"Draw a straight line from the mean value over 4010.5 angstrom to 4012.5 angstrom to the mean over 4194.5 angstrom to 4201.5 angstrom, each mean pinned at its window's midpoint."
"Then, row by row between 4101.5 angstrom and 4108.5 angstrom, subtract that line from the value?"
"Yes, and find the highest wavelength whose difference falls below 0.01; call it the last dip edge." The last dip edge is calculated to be 4108.0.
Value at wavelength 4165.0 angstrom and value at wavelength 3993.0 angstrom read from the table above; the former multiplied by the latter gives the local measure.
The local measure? 4.6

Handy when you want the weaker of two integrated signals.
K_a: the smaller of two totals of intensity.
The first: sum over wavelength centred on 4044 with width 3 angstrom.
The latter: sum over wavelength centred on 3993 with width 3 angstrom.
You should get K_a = 6.28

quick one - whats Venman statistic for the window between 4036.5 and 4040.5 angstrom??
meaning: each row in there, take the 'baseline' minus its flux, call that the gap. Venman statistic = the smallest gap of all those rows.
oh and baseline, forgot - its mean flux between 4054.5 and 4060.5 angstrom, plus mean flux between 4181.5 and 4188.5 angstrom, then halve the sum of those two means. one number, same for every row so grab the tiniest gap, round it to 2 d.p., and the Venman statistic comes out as -0.21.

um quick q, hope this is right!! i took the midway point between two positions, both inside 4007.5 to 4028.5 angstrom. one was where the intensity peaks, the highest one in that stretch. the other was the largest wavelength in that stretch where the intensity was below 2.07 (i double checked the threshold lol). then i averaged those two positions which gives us 4023.0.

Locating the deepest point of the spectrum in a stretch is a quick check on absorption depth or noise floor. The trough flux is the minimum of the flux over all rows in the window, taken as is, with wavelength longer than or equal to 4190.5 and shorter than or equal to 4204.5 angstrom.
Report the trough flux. 1.979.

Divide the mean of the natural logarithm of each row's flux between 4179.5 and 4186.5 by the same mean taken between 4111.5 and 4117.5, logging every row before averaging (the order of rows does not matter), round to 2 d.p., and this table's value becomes 0.99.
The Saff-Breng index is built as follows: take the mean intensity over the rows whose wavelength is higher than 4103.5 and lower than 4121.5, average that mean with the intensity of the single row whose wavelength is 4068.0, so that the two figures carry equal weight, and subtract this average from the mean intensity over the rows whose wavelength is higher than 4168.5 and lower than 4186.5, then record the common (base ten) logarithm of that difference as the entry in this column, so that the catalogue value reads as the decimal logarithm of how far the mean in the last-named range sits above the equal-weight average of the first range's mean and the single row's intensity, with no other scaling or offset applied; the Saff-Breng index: -1.3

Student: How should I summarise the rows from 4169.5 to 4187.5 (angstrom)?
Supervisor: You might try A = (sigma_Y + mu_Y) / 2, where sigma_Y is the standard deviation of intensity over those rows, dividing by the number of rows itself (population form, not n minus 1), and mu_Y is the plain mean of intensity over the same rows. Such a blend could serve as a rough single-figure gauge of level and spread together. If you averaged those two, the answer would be 1.07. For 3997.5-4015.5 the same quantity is 1.08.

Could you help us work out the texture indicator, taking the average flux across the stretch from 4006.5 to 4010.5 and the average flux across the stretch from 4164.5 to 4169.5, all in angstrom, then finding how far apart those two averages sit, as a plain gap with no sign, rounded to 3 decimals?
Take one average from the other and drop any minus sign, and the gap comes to 0.028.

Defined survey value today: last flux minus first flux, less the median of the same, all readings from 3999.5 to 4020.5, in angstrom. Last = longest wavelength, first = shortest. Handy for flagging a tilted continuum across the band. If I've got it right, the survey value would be -2.21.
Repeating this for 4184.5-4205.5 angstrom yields -2.02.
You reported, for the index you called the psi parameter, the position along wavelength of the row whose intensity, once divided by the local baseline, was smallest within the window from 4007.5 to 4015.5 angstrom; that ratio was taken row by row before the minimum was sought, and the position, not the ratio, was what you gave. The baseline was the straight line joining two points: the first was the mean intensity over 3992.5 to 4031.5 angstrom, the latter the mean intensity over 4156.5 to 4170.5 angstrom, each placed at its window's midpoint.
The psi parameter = 4014.0 angstrom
